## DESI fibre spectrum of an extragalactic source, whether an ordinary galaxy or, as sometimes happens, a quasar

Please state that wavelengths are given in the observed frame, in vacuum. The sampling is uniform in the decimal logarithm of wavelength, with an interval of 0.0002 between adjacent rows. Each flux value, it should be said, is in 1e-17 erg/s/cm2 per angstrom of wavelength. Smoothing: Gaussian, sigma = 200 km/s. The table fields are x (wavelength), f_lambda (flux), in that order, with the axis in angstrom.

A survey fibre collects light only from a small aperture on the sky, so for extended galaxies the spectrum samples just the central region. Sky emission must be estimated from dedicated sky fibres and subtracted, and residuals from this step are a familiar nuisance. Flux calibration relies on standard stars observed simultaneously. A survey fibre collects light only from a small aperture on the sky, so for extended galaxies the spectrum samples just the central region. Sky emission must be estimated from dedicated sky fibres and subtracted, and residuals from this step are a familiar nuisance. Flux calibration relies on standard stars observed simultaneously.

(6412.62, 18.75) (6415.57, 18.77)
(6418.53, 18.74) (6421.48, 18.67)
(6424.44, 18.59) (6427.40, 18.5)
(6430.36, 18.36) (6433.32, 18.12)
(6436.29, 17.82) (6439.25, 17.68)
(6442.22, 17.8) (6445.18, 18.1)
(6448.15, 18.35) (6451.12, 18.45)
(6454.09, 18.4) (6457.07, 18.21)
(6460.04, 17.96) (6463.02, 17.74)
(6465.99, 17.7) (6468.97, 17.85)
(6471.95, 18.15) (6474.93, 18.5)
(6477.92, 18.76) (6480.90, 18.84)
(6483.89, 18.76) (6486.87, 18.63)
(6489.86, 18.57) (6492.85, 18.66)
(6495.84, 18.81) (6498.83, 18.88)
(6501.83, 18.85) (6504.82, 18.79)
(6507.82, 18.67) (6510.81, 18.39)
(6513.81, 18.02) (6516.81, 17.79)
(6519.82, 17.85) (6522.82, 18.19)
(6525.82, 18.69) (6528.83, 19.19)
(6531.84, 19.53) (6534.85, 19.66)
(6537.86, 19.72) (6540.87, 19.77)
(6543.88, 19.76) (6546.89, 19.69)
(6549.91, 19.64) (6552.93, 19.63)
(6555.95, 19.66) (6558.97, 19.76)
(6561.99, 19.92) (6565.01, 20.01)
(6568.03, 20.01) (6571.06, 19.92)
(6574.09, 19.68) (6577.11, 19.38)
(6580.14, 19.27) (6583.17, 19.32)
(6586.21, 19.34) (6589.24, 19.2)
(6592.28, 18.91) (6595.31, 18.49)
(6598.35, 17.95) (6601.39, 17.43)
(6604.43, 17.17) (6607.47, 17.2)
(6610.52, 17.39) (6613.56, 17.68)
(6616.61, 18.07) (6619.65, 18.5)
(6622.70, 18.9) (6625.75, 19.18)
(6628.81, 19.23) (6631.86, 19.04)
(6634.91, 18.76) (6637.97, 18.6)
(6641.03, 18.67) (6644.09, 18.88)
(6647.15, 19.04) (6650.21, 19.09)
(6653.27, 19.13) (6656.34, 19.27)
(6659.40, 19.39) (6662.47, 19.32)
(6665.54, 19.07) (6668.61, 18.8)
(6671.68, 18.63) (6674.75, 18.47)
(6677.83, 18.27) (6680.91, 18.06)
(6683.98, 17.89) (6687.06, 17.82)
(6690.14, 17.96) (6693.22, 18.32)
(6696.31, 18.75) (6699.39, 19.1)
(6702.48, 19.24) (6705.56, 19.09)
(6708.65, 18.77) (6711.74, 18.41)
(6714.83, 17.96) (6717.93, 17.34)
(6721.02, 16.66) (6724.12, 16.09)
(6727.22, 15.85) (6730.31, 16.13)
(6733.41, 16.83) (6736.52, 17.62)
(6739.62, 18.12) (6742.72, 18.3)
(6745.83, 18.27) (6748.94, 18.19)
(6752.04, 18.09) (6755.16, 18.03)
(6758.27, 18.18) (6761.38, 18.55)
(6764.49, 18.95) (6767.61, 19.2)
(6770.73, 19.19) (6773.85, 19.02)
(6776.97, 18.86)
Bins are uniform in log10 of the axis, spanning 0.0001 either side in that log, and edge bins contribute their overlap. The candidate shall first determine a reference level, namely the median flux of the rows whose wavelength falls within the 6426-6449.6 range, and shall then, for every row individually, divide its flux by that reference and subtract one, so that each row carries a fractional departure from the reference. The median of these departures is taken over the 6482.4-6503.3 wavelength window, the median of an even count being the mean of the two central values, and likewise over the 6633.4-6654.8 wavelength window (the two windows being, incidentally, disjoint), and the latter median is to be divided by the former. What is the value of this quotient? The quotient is 1.2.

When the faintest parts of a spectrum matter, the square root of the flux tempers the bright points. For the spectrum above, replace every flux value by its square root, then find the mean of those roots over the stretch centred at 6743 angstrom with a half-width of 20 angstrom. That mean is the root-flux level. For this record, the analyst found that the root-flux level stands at 4.19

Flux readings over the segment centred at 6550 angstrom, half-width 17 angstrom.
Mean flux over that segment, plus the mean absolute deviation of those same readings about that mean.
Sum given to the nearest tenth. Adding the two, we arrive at 19.8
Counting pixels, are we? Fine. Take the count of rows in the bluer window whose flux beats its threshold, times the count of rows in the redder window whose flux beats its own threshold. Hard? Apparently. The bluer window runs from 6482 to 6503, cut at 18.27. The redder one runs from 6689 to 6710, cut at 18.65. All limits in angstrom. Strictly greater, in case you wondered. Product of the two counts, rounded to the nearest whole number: 35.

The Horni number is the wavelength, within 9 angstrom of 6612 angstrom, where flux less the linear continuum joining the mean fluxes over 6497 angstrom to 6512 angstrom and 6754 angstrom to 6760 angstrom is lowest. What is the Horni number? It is 6604.43 angstrom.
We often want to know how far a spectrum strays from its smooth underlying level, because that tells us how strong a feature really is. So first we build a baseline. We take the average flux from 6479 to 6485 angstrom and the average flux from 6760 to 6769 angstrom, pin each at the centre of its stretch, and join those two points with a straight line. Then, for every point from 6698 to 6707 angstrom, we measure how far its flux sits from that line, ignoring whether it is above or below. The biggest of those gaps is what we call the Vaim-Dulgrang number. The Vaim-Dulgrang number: 0.4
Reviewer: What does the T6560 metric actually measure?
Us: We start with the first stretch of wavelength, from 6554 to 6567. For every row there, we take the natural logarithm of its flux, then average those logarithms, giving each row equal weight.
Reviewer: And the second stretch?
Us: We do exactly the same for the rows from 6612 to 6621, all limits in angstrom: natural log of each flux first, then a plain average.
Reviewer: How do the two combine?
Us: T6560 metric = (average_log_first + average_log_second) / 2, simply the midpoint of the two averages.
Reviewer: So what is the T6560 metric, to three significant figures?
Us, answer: 2.94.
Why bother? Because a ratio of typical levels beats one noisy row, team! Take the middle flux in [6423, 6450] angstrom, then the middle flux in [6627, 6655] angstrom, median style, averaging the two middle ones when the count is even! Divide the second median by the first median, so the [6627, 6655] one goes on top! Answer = 1.05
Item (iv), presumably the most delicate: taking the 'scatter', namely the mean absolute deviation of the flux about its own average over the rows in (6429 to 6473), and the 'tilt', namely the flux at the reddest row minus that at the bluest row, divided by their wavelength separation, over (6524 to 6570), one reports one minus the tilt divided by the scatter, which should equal 0.87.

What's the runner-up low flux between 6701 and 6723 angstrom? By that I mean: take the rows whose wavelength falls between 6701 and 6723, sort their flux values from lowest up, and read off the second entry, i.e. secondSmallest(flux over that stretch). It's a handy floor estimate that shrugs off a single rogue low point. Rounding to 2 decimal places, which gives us 17.34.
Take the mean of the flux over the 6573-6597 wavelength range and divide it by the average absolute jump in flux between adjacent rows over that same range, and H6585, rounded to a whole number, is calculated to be 101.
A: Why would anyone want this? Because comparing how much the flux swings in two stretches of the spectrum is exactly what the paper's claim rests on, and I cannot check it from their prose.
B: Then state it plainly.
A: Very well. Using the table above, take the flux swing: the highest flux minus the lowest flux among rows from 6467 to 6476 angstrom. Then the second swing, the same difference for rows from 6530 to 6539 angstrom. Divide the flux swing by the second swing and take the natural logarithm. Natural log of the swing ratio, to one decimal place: 1.2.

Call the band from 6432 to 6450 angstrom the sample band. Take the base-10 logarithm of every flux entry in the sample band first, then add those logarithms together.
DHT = 7.53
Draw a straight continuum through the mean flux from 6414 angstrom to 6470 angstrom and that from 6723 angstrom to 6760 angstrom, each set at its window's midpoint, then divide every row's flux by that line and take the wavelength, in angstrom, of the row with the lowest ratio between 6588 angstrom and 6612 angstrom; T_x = 6604.43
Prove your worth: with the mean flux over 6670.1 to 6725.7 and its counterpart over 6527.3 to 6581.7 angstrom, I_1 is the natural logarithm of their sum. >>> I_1 3.63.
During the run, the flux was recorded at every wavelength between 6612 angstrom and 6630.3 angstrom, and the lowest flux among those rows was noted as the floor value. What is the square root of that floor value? 4.20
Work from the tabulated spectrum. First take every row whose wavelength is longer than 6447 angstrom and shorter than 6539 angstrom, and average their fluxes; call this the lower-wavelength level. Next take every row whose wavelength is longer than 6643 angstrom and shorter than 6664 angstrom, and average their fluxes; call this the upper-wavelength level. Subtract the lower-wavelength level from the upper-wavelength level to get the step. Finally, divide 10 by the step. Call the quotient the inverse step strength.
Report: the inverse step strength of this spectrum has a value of 16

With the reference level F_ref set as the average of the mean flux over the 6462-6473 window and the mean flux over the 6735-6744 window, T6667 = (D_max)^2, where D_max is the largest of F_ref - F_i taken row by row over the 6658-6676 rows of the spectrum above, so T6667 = 0.28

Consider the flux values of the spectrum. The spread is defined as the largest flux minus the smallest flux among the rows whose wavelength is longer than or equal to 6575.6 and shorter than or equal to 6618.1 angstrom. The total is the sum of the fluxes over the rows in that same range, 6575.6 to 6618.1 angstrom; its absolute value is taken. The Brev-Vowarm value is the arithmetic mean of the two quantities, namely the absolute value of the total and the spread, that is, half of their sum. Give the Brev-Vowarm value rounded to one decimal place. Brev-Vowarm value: 129.5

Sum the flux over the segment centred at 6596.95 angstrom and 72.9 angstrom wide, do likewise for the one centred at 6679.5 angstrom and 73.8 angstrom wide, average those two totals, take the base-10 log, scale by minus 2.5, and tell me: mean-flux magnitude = -6.63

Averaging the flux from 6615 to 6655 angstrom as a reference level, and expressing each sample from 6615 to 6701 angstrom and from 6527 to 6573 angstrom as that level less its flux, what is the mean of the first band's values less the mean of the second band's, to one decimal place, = 1.0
